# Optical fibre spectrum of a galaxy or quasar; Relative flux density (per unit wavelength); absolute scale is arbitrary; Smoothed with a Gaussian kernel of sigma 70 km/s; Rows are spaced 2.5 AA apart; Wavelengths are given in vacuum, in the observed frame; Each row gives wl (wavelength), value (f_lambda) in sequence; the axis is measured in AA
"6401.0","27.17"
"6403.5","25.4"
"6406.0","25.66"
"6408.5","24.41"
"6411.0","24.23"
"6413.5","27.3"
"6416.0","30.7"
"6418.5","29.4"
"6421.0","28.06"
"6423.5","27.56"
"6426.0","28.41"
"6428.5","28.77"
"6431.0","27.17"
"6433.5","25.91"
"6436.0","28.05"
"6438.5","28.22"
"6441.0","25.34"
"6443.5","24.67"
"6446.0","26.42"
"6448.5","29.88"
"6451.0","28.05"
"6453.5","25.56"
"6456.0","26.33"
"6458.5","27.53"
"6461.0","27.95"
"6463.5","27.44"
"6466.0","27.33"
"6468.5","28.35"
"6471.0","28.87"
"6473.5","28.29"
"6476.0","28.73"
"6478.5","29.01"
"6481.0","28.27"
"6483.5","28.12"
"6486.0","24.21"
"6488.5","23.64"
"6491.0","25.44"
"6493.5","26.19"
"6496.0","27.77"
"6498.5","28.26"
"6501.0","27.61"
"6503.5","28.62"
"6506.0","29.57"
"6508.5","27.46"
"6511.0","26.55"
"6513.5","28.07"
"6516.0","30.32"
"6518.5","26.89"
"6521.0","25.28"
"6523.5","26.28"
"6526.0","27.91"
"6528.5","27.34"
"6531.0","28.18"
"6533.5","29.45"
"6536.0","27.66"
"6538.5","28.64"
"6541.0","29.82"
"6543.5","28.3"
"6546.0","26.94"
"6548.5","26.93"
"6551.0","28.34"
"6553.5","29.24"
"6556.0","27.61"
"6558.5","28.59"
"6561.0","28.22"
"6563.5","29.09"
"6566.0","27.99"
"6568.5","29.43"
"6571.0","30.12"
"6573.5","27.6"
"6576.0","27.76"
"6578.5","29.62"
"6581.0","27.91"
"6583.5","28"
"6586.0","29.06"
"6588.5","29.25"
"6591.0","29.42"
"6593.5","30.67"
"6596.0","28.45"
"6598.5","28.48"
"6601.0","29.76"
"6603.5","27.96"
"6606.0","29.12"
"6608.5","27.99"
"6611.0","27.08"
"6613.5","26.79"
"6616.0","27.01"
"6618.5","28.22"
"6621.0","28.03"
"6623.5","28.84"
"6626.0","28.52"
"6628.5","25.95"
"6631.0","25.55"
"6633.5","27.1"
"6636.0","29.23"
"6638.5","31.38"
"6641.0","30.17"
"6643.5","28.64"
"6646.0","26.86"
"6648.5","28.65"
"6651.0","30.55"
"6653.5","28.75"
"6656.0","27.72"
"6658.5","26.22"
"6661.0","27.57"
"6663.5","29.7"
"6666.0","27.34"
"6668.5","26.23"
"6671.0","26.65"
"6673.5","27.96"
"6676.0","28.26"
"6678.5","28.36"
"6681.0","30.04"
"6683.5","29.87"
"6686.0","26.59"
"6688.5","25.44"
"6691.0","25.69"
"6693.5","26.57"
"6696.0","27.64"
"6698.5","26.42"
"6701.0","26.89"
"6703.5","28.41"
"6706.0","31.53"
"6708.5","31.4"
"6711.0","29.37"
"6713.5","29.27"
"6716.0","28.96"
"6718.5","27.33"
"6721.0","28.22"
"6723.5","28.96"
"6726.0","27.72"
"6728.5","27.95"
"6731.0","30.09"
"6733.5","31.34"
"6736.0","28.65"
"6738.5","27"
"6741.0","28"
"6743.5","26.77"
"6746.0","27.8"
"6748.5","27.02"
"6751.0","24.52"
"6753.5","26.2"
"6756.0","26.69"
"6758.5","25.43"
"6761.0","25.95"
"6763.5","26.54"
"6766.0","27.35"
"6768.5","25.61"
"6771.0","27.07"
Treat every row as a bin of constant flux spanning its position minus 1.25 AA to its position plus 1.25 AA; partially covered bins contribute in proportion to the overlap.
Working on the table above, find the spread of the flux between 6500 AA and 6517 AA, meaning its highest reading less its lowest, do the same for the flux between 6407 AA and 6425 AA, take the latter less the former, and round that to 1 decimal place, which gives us 2.7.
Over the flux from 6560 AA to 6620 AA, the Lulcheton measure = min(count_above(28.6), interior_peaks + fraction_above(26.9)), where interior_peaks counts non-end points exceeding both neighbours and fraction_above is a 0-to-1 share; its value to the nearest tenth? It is 7.0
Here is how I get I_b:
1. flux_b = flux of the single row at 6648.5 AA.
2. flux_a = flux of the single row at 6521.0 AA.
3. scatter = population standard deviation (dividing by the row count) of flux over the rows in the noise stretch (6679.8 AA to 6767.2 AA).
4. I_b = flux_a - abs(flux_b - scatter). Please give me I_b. -1.6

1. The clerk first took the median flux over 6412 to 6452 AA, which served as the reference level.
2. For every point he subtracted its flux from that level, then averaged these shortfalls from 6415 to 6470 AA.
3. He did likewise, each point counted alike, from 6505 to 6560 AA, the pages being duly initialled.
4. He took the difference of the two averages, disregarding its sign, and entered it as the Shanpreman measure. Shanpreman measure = 0.38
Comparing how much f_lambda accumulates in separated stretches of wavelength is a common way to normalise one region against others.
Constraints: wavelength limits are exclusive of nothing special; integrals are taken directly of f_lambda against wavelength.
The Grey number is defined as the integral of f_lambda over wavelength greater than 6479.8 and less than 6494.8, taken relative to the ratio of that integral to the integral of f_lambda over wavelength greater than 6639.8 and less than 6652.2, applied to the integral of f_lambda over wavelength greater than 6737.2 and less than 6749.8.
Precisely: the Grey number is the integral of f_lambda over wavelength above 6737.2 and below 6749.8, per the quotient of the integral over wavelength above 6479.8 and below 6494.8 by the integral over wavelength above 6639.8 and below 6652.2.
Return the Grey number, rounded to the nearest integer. 317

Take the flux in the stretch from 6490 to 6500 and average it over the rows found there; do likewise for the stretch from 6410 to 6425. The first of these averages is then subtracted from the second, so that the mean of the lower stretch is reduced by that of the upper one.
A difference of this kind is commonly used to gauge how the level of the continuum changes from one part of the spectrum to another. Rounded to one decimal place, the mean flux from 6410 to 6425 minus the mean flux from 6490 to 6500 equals 1.0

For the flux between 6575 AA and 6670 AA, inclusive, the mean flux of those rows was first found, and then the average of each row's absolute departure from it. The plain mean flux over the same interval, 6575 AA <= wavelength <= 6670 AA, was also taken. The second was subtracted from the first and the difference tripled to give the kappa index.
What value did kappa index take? -81.7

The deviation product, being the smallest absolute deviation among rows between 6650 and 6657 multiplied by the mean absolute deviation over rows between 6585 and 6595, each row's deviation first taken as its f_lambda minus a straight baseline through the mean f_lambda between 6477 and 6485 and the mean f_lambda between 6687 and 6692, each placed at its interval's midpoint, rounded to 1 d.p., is 4.5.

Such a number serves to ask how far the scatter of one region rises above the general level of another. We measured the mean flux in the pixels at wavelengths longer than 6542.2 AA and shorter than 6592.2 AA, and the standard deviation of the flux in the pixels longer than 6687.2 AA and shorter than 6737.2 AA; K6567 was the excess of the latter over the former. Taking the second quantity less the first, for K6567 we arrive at -26.7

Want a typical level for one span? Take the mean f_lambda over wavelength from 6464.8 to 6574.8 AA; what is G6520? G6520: 27.9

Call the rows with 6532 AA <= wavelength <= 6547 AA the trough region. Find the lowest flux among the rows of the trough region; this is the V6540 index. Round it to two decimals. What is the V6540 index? 26.94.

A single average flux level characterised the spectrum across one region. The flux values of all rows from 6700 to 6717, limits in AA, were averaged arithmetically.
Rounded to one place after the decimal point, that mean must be 29.4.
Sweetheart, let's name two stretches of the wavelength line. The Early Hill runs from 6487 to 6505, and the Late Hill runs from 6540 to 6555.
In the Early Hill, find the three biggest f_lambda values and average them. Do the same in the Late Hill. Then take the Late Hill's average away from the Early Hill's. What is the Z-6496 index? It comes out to -0.9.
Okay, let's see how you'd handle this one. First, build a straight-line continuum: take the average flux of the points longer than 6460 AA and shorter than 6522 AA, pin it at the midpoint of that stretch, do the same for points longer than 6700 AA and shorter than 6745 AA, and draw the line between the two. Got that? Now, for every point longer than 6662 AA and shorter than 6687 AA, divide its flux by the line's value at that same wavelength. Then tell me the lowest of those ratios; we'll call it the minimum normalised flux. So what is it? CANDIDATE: 0.92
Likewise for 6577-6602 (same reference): 1.00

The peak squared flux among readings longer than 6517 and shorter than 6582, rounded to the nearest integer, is 907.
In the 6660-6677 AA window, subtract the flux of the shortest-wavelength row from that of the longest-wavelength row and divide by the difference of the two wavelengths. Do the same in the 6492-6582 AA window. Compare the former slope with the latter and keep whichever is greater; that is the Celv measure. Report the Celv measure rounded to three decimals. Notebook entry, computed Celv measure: 0.046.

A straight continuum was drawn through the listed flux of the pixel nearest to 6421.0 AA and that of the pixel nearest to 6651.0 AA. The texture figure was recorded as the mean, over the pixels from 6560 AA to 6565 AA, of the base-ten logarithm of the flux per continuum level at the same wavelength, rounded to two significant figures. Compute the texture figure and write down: -0.014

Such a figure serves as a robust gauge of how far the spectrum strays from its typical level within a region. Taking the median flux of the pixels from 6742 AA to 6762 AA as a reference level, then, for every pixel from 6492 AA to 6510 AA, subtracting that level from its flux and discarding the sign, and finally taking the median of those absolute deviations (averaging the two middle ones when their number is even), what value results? 1.3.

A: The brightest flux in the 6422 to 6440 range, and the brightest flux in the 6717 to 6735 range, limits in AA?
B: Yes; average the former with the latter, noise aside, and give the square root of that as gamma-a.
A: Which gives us 5.48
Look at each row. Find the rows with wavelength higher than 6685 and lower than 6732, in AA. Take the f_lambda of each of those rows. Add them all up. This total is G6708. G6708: 534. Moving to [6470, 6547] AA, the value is 858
